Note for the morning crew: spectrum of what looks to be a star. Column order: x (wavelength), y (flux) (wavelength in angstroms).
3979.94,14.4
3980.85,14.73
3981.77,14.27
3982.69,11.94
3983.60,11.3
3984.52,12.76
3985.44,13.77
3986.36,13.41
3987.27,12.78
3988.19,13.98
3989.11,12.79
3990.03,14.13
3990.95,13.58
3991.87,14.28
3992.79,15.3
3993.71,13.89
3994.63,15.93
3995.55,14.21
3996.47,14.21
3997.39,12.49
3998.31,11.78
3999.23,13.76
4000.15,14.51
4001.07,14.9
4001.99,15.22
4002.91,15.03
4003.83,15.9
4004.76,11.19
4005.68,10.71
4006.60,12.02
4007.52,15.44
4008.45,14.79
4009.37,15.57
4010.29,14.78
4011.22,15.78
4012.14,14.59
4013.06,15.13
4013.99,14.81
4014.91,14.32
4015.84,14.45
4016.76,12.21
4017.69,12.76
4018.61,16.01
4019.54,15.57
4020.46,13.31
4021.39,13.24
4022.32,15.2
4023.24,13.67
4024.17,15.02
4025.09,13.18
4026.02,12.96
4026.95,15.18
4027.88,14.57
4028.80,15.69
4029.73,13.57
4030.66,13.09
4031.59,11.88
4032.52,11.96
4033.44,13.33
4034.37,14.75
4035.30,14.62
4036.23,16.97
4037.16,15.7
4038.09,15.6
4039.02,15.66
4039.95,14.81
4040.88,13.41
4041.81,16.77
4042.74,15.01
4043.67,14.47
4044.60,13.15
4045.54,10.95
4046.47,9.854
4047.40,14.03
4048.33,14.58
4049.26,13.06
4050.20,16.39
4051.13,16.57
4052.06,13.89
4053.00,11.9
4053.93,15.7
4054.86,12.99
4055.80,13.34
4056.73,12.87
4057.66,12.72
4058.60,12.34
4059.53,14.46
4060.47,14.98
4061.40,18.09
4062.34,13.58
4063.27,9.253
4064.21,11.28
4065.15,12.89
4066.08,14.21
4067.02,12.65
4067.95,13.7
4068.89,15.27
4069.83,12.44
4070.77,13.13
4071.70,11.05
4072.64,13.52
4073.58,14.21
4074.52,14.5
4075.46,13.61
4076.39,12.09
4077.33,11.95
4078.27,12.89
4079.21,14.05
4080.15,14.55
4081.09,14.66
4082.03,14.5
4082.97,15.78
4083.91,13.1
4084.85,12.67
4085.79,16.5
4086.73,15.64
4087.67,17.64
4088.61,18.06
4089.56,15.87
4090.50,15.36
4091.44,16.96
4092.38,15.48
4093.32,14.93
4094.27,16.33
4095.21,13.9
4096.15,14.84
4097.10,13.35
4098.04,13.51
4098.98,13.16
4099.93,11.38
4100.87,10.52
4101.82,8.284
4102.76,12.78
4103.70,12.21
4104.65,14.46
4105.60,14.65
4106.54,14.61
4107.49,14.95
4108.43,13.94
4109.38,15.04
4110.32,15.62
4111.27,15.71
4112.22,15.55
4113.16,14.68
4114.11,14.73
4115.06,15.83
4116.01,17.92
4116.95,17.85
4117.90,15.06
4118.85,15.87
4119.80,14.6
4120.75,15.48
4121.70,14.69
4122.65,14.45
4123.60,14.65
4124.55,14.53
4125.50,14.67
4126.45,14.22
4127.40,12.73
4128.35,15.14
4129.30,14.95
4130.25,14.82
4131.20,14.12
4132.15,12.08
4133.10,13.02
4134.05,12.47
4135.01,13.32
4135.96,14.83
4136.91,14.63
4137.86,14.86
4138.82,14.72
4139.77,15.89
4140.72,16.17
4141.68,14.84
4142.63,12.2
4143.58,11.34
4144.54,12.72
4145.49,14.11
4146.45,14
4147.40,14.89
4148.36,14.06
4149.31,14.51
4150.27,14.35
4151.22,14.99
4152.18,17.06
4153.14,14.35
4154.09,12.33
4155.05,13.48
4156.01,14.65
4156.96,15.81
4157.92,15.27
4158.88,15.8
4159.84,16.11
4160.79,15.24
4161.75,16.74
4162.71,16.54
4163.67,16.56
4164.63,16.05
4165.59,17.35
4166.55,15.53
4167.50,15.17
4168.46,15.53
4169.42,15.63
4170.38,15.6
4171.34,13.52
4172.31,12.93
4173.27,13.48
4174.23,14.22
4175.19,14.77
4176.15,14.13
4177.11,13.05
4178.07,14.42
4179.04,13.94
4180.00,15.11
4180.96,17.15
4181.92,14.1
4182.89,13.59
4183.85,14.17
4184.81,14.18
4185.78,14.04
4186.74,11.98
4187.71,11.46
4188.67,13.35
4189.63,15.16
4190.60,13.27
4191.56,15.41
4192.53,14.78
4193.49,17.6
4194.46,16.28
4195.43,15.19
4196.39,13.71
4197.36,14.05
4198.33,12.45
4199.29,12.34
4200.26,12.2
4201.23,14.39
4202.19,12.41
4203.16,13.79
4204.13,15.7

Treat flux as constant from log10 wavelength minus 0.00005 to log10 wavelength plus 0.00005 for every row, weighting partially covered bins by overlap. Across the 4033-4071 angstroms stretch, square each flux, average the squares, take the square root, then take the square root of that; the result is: 3.75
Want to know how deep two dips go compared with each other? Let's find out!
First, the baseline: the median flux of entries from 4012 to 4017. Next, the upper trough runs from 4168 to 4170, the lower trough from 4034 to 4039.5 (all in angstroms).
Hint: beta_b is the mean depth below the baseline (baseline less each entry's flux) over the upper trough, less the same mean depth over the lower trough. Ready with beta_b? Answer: 0.0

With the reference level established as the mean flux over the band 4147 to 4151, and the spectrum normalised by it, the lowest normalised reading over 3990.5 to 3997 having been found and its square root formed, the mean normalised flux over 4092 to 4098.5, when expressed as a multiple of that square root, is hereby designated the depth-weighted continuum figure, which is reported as 1.04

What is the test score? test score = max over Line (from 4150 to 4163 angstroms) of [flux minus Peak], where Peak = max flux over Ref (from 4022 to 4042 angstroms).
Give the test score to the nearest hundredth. 0.09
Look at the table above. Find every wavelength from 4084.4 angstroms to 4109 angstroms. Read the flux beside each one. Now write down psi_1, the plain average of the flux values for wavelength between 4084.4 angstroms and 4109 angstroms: 14.3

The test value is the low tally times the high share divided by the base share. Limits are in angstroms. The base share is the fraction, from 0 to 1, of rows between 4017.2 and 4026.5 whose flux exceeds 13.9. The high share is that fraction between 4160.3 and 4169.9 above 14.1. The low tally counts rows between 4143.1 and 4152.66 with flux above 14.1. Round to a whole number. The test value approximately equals 15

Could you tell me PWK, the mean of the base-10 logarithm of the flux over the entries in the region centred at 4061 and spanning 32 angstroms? 1.12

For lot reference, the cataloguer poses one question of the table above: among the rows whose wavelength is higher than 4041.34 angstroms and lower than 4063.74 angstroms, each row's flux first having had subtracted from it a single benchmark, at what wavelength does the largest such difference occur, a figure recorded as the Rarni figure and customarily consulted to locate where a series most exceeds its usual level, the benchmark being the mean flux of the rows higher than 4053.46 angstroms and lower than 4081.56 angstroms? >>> 4061.40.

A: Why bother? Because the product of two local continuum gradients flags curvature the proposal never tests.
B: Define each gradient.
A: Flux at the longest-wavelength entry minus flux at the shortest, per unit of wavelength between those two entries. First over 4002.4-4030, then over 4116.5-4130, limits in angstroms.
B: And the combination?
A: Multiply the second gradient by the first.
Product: 0.013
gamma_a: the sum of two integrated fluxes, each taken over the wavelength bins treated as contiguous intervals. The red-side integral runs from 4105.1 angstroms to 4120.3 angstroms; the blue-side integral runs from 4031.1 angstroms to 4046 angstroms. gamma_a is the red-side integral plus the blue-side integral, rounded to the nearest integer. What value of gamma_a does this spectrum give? 447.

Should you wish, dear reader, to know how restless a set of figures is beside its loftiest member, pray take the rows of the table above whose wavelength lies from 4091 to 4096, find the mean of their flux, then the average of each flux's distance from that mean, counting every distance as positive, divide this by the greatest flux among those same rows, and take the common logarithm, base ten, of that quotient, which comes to -1.28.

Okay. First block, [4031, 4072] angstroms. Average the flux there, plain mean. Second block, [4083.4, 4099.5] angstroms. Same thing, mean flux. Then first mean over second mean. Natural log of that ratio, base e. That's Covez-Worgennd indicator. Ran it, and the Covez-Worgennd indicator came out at -0.09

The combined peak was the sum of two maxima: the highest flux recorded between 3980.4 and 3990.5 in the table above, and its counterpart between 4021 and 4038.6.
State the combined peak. 32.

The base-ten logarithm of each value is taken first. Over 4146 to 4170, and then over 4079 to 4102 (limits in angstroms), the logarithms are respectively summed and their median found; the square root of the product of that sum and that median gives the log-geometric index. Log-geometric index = 5.87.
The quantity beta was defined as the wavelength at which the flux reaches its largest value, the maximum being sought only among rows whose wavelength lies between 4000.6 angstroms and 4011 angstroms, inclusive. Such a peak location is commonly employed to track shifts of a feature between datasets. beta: 4003.83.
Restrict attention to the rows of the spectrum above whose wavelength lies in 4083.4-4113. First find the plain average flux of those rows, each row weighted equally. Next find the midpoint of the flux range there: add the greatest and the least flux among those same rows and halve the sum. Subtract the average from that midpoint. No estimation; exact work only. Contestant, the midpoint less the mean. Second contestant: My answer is -1.25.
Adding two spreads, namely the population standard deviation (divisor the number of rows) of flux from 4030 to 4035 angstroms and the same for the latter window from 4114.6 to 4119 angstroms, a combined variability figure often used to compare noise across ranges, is 2.2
